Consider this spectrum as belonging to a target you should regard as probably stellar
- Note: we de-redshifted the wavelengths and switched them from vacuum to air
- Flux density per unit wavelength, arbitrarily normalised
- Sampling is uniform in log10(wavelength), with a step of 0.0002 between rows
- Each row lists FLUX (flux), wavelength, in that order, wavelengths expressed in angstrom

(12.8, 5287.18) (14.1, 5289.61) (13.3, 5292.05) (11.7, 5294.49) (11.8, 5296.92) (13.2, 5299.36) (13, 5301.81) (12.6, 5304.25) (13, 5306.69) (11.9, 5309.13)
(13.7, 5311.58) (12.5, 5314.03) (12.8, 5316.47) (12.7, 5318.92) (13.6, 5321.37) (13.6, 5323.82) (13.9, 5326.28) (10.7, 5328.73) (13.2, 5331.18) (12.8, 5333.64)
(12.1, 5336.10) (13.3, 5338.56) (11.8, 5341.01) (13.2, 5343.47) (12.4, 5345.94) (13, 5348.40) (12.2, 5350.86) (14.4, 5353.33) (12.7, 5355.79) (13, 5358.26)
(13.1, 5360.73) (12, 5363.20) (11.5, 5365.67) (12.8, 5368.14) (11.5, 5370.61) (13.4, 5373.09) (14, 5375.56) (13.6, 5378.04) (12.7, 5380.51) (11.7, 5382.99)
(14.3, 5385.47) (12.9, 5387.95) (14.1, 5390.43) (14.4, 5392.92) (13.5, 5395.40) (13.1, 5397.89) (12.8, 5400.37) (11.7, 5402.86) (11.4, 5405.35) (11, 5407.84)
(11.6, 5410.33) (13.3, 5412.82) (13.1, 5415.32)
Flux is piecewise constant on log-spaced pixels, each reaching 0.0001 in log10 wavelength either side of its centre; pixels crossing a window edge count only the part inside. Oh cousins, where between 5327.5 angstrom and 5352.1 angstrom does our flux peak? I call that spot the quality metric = 5338.56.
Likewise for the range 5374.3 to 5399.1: 5392.92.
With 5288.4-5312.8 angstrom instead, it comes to 5289.61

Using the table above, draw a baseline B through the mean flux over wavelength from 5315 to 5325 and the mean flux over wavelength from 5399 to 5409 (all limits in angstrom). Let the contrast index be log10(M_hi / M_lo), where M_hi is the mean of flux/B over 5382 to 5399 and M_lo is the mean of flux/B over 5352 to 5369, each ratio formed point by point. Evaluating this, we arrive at 0.040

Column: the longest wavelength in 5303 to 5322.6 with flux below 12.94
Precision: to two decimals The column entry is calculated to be 5318.92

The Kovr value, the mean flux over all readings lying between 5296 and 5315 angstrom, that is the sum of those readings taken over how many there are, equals 12.7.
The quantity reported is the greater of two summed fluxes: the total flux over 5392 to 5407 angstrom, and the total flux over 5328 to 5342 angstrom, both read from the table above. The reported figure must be 76.9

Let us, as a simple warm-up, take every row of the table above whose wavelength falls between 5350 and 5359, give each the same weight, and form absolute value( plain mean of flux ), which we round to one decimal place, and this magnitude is 13.1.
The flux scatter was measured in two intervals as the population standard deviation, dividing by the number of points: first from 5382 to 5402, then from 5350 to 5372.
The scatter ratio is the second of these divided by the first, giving 1.00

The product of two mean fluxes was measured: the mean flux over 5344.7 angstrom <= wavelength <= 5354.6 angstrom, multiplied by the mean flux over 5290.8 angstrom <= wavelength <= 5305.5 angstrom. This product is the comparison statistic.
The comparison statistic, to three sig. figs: 164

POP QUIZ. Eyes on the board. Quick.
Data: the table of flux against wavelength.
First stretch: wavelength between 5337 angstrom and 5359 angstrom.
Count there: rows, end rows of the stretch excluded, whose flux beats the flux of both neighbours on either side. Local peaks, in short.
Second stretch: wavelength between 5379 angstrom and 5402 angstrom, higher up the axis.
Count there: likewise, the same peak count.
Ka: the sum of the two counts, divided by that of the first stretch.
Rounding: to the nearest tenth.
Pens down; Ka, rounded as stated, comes 1.7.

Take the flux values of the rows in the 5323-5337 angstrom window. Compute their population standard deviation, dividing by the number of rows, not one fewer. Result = 1.1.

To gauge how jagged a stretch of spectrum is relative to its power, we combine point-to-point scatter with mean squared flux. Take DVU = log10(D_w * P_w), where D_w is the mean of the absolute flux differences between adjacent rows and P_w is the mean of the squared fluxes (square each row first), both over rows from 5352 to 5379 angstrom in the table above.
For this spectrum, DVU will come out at 2.19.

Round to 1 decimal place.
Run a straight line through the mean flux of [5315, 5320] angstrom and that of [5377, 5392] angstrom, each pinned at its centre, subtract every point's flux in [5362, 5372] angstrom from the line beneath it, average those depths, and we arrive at 1.1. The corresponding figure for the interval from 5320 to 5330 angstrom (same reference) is -0.1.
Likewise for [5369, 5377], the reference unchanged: 0.2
